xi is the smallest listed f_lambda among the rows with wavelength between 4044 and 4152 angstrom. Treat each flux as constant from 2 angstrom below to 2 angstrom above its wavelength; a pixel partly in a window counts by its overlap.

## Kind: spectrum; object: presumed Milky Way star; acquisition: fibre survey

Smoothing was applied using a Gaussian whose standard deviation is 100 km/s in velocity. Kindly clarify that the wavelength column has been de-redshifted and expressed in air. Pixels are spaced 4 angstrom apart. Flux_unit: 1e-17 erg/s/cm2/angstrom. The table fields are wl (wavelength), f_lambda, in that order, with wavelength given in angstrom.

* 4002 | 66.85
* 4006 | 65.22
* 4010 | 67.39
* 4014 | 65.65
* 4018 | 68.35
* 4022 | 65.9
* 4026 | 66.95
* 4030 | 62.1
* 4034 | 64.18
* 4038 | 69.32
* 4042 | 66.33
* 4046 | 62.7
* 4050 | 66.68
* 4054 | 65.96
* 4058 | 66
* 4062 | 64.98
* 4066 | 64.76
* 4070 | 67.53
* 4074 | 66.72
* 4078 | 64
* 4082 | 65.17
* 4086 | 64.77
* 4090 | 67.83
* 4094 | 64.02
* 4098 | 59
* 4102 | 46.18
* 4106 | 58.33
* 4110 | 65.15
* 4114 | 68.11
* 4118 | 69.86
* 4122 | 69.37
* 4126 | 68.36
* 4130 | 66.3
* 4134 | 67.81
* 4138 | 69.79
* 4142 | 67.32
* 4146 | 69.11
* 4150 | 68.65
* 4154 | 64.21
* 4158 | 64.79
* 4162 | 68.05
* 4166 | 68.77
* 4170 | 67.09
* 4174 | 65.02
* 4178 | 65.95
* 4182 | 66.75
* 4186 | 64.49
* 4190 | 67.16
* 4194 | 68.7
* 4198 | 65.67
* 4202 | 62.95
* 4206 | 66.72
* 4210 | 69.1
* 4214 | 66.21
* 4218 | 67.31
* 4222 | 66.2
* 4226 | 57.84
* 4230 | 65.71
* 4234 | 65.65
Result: 46.18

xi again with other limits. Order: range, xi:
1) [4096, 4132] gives 46.18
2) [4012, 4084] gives 62.1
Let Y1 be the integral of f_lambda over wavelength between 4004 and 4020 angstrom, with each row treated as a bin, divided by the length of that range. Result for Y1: 66.7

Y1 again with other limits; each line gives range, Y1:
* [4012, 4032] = 65.8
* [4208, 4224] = 67.2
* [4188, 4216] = 66.6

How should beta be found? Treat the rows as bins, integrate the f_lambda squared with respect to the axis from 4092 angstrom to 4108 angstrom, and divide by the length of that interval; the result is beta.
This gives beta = 3279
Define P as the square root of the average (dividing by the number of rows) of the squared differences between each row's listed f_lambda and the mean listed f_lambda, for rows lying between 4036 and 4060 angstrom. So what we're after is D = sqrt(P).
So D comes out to 1.4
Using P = 1.9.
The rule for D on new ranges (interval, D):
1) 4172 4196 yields 1.2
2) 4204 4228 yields 1.9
